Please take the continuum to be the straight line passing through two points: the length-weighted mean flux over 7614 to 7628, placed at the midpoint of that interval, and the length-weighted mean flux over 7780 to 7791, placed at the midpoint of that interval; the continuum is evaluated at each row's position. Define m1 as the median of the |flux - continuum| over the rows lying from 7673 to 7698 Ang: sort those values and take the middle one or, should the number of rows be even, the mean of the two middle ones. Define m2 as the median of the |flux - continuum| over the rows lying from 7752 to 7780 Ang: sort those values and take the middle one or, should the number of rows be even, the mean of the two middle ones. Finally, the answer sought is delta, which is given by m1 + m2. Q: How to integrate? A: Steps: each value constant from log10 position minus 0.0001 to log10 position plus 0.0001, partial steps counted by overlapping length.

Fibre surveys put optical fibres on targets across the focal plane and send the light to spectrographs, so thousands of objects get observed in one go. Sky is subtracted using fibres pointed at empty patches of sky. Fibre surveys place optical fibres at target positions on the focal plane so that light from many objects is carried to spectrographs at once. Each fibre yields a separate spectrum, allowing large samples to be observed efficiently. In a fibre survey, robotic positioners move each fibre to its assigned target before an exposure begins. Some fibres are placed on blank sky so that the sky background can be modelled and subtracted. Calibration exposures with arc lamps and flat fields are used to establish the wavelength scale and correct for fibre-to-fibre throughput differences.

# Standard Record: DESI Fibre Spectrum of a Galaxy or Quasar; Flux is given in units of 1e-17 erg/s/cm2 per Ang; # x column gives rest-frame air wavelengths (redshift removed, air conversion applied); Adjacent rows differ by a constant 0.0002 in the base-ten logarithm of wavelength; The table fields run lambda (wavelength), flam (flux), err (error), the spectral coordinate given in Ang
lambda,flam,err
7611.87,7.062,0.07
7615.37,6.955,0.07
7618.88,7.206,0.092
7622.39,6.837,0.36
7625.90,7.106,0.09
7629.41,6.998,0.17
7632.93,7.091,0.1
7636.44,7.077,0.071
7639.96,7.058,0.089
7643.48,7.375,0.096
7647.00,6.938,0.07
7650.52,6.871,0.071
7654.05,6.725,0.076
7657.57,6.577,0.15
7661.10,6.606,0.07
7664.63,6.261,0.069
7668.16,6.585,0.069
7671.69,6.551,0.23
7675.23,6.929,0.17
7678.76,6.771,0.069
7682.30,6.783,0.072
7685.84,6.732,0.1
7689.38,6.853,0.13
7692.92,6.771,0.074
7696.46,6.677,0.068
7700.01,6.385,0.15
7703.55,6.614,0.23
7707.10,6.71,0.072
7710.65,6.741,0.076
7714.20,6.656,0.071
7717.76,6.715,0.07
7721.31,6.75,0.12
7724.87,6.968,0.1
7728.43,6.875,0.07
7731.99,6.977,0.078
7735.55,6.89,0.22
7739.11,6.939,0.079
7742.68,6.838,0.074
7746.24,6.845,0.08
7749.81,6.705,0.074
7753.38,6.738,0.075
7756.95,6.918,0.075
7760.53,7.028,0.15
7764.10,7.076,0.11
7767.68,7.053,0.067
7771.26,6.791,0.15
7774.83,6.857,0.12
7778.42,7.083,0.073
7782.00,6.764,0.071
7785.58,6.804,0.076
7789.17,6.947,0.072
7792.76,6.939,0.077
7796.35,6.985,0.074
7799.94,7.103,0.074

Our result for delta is 0.33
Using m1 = 0.18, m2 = 0.15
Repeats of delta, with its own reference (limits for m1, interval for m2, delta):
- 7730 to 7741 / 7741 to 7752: 0.10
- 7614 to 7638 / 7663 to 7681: 0.47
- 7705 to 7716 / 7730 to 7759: 0.27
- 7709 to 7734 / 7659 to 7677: 0.56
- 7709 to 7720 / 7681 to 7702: 0.40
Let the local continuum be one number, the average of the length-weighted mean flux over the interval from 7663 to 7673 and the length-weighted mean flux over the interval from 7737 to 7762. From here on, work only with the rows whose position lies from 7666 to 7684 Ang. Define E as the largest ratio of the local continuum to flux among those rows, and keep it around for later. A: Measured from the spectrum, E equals 1.02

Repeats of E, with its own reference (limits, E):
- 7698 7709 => 1.04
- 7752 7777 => 0.99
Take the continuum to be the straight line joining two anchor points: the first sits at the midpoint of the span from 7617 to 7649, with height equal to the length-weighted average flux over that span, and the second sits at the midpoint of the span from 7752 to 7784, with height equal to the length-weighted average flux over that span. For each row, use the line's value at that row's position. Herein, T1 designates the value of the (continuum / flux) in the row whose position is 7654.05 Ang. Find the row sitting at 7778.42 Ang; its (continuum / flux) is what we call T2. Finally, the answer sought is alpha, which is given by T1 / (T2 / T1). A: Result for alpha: 1.13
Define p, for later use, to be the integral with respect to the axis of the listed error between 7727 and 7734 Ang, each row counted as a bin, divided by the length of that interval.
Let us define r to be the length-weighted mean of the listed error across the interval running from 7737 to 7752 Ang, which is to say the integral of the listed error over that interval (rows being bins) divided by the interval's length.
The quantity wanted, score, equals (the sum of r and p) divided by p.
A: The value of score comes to 2.01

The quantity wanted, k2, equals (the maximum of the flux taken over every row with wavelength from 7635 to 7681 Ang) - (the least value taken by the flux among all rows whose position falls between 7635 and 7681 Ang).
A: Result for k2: 1.11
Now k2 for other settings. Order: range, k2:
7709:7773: 0.42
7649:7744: 0.72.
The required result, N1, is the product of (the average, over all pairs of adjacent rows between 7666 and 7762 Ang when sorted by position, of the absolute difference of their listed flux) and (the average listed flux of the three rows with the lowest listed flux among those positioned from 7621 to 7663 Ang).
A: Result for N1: 0.73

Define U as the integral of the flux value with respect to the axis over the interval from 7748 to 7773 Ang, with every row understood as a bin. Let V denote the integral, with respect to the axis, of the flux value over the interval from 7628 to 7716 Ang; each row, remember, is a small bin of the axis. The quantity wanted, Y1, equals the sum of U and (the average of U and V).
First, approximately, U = 172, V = 596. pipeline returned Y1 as 557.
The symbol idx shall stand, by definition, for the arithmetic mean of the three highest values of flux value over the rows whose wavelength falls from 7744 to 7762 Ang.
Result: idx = 6.93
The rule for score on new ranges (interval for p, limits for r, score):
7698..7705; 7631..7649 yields 1.47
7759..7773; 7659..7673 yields 1.90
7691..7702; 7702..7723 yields 2.05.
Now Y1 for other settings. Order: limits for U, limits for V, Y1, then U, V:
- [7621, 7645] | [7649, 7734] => 540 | 170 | 570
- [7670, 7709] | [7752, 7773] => 465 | 262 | 146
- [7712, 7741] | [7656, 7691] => 414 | 198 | 233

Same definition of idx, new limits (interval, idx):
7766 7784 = 7.00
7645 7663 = 6.84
